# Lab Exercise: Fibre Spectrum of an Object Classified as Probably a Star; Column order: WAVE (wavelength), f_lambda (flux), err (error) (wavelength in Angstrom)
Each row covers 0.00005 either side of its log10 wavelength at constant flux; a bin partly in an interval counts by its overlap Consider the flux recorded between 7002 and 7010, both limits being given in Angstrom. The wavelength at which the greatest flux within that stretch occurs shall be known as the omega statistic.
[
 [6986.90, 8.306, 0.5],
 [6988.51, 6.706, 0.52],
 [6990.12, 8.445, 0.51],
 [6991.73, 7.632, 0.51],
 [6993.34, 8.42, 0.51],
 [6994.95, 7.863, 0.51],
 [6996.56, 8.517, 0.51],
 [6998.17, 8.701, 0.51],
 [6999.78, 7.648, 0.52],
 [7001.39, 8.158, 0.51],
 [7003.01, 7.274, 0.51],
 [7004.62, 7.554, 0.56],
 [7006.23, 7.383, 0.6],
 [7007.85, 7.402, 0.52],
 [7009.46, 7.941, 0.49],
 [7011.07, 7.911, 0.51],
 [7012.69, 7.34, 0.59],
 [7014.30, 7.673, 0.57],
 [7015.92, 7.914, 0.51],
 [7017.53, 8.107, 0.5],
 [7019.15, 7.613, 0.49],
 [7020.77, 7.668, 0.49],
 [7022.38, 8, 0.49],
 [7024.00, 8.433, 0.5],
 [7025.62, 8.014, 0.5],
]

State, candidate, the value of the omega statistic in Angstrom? 7009.46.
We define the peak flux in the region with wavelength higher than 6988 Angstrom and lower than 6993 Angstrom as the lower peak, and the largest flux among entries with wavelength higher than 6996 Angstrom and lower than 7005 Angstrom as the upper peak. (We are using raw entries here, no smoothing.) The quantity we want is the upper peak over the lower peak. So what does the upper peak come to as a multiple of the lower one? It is 1.03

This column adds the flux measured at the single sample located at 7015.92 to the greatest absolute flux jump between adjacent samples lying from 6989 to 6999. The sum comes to 8.7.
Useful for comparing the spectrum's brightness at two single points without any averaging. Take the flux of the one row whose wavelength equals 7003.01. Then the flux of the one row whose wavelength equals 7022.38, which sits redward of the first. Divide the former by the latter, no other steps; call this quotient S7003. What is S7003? 0.91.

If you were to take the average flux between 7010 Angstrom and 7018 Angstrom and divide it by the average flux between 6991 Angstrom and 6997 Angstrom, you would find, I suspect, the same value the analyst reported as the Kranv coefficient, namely 0.96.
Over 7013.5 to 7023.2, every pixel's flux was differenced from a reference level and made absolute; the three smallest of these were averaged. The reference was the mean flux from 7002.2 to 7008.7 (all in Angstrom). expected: 0.25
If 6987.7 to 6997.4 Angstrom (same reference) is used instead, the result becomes 0.46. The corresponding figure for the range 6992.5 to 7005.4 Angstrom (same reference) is 0.17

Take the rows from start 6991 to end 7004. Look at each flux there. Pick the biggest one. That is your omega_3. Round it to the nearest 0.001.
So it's 8.701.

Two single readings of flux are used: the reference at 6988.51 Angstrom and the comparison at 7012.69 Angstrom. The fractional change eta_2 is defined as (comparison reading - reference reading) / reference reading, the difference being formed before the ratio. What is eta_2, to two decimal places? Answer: 0.09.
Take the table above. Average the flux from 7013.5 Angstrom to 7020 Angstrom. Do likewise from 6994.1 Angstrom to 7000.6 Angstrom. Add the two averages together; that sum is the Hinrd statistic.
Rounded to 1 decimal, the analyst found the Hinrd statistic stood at 16.0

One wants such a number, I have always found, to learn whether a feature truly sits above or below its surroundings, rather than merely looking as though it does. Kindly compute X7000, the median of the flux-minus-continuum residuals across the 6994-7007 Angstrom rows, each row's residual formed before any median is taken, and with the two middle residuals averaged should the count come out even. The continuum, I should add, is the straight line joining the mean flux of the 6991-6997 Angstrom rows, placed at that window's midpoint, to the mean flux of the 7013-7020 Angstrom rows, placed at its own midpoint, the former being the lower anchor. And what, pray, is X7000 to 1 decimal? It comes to -0.3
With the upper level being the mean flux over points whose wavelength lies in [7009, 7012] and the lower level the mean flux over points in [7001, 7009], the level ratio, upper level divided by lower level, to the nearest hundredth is 1.05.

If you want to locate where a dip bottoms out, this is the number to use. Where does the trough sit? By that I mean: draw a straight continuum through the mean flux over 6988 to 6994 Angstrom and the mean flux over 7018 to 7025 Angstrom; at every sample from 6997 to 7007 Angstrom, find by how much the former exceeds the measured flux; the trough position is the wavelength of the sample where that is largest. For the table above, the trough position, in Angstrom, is 7003.01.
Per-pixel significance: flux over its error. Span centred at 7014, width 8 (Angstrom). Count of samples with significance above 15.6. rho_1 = 1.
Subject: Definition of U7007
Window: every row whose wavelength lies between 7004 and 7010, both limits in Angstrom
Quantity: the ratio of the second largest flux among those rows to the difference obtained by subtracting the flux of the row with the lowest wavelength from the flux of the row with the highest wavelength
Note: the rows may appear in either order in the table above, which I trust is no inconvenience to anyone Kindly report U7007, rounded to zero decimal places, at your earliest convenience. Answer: 20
